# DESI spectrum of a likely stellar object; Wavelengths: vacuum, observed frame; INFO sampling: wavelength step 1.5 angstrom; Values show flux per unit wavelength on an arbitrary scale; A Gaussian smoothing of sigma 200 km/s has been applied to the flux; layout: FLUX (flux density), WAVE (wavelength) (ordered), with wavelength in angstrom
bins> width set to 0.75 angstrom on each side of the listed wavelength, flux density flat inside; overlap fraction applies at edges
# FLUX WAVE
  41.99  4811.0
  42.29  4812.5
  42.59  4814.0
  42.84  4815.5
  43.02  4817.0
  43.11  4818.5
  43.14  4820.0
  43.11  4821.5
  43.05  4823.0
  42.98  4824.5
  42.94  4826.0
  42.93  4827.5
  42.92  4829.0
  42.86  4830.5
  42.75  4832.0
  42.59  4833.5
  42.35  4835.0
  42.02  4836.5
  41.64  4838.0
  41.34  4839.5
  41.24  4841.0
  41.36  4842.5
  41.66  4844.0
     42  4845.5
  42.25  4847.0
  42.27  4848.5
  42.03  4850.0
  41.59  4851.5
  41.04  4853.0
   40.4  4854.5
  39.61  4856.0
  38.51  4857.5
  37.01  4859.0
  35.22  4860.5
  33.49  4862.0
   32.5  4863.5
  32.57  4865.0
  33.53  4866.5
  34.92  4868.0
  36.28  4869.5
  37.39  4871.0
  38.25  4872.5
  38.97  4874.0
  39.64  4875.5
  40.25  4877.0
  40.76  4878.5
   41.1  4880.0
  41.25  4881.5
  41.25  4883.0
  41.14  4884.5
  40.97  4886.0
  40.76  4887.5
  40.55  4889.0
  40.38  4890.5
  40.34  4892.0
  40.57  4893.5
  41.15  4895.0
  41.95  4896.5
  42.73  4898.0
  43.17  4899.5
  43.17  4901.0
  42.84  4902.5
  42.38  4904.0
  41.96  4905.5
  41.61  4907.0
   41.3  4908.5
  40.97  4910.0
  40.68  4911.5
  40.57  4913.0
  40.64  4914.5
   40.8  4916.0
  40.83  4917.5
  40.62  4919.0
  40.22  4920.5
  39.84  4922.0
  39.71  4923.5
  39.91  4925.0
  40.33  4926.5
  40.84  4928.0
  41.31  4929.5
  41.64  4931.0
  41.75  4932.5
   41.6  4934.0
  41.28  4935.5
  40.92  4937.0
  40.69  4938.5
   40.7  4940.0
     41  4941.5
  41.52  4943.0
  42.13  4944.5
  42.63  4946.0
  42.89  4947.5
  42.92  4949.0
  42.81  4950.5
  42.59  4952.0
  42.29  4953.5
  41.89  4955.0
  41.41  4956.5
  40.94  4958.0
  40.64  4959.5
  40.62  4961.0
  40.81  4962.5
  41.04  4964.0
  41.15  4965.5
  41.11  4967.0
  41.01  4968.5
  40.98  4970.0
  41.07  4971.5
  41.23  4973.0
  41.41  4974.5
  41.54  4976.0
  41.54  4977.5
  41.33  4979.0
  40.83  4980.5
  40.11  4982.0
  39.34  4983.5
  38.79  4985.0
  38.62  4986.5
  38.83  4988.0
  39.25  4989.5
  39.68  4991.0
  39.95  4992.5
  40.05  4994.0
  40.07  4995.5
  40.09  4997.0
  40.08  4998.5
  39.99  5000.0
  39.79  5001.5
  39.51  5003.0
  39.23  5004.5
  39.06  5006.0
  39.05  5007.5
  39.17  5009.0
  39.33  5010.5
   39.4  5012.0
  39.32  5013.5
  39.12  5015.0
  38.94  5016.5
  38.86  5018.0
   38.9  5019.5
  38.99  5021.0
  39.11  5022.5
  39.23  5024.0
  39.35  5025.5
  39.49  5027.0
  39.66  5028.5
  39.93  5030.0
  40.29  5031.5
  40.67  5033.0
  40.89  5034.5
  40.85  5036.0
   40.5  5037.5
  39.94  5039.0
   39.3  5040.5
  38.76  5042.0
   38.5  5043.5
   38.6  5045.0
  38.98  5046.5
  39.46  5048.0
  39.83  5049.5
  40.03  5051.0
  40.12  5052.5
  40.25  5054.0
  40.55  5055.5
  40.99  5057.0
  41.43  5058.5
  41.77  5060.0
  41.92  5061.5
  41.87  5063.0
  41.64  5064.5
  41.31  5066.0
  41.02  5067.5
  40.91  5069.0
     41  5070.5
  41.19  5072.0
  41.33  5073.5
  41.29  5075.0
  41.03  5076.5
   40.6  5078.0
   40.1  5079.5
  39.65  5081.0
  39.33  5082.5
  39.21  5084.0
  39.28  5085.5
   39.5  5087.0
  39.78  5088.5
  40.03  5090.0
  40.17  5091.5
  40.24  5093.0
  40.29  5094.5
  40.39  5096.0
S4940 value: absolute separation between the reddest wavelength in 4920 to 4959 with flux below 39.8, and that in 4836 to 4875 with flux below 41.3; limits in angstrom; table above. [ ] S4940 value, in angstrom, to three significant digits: 49.5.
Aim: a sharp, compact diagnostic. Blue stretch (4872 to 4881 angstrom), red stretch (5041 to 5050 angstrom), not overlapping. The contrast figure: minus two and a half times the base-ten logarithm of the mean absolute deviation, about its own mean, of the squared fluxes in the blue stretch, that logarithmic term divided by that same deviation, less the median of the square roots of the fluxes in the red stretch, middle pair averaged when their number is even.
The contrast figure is -6.30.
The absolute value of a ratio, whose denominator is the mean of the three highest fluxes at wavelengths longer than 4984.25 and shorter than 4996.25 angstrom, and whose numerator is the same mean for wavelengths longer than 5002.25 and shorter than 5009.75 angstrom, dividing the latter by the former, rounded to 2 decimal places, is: 0.98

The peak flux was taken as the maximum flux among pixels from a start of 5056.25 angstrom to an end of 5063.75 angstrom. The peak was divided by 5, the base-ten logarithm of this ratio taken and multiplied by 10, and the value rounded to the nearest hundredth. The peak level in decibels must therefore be 9.23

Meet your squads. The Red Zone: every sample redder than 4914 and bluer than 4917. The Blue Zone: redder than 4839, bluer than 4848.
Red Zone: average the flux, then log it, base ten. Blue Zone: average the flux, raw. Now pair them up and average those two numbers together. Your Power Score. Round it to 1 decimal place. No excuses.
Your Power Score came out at 21.6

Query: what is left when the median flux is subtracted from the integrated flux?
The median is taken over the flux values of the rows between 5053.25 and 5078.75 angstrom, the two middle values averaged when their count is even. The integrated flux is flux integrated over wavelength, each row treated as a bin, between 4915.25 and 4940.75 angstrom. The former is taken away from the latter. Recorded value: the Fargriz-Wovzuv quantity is 998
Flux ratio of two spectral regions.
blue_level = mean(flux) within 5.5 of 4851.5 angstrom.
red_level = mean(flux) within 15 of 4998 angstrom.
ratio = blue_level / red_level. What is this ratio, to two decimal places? 1.05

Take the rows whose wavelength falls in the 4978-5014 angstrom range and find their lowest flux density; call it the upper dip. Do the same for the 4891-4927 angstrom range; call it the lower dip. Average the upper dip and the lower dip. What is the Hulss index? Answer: 39.2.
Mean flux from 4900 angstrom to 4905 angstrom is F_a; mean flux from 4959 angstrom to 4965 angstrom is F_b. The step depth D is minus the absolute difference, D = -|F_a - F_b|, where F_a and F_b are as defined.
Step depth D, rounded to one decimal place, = -2.0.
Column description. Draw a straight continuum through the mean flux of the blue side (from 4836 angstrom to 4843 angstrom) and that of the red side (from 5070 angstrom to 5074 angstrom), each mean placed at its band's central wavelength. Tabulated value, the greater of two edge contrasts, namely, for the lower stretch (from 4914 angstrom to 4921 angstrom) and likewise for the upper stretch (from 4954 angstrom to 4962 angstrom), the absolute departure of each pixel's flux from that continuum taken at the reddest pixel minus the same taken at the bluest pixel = 0.41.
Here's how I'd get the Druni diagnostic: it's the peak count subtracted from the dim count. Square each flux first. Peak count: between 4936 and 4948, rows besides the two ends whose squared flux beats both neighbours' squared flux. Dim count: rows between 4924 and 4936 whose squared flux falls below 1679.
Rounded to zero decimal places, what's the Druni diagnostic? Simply 3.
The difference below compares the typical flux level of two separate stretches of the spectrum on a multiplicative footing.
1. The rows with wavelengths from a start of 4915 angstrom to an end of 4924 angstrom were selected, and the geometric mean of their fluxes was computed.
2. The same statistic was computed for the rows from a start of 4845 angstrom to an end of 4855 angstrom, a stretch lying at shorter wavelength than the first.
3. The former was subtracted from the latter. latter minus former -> 1.3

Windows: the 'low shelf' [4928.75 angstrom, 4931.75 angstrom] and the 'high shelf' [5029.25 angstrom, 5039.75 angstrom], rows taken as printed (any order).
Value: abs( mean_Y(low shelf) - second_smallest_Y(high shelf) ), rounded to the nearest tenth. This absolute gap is 1.5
